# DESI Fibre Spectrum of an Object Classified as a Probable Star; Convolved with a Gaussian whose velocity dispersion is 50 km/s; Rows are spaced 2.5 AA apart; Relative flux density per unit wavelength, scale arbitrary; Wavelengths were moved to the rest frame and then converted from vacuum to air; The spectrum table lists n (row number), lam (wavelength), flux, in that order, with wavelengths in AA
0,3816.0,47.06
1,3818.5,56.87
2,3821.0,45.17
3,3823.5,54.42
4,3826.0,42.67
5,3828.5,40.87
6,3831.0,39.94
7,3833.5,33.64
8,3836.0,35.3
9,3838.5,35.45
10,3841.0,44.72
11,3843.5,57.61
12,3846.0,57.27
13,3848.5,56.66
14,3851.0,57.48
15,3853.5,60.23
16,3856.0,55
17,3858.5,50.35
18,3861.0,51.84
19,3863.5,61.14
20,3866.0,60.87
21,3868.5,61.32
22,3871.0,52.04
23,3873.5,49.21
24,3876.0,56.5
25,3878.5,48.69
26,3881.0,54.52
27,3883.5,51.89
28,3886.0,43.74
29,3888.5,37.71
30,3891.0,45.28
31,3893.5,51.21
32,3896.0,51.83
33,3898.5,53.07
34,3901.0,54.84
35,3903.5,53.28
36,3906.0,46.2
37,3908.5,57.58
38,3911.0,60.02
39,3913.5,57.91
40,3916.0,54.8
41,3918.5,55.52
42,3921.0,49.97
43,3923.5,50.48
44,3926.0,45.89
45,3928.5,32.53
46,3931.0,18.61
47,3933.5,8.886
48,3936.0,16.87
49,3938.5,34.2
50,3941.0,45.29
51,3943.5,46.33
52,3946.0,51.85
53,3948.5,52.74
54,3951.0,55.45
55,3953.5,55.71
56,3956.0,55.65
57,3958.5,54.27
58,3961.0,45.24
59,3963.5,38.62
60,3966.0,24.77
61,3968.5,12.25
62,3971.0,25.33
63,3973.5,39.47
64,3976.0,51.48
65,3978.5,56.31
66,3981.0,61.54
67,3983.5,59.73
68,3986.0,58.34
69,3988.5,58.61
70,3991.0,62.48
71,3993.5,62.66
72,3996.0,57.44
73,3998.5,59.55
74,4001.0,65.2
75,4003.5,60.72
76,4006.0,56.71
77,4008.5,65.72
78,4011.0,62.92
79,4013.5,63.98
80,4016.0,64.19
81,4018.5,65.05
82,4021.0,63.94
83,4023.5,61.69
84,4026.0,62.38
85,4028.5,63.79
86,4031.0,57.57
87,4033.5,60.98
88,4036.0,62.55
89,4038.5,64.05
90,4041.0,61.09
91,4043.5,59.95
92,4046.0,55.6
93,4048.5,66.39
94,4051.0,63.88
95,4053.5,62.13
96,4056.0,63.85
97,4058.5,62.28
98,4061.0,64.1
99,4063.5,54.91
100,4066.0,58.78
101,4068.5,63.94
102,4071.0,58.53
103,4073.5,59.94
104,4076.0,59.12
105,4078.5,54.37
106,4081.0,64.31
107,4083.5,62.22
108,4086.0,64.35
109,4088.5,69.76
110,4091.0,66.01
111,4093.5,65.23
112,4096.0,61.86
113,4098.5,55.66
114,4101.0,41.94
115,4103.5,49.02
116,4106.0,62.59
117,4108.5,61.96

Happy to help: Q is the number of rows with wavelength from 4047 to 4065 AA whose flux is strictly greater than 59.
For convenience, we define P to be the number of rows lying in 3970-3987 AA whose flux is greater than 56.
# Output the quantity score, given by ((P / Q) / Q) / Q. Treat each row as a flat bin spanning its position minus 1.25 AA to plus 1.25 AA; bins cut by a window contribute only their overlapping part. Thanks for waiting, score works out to 0.0185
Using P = 4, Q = 6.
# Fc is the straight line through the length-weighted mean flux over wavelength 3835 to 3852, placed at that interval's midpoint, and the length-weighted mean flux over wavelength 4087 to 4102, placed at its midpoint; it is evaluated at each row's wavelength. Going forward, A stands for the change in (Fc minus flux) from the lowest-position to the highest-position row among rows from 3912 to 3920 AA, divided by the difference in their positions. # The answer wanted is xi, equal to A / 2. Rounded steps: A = 0.52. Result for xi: 0.26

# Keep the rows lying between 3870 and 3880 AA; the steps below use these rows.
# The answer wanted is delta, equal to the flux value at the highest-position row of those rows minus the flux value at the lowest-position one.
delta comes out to -3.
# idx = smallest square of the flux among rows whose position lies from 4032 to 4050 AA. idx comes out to 3091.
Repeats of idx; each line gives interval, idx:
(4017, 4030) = 3806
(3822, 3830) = 1670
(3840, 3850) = 2000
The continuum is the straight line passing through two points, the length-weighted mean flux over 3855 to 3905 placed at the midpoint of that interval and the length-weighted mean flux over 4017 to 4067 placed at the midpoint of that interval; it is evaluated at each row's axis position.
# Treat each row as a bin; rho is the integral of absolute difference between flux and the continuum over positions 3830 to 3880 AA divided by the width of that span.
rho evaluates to 7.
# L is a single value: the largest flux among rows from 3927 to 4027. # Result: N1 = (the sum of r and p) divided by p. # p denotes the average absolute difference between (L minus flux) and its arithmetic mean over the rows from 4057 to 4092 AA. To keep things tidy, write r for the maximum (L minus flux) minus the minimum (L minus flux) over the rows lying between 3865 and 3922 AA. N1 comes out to 8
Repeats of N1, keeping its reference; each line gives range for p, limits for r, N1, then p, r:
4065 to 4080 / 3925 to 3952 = 26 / 2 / 46.6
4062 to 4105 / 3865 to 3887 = 4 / 5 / 17.6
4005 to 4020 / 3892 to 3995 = 26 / 2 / 53.8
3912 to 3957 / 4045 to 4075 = 2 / 12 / 11.5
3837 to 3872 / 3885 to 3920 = 5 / 5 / 22.3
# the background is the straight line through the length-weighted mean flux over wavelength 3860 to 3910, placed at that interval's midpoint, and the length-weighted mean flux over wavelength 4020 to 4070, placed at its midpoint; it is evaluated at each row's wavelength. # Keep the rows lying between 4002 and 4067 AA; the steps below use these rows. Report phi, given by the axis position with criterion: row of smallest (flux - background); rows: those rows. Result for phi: 4063.5 AA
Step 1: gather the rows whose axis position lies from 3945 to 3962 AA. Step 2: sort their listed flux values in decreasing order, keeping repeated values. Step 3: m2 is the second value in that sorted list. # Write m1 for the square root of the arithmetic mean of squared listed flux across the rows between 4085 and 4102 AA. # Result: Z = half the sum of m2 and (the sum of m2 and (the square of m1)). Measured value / 1934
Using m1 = 61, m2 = 55.65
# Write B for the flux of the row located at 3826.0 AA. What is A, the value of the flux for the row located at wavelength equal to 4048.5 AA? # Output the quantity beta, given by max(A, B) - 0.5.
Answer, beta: 65.9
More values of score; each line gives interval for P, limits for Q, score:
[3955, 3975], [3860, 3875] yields 0.0000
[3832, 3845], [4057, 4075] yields 0.0156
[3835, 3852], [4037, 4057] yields 0.0117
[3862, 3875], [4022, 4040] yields 0.0139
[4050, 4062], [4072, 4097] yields 0.0069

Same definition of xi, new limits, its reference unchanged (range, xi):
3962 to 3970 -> 2.66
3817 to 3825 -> 0.27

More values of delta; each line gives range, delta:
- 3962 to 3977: 13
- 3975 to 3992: 11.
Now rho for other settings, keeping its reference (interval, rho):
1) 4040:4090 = 3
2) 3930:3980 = 17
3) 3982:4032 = 3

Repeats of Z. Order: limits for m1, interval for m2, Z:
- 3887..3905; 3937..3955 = 1301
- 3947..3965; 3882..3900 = 1376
